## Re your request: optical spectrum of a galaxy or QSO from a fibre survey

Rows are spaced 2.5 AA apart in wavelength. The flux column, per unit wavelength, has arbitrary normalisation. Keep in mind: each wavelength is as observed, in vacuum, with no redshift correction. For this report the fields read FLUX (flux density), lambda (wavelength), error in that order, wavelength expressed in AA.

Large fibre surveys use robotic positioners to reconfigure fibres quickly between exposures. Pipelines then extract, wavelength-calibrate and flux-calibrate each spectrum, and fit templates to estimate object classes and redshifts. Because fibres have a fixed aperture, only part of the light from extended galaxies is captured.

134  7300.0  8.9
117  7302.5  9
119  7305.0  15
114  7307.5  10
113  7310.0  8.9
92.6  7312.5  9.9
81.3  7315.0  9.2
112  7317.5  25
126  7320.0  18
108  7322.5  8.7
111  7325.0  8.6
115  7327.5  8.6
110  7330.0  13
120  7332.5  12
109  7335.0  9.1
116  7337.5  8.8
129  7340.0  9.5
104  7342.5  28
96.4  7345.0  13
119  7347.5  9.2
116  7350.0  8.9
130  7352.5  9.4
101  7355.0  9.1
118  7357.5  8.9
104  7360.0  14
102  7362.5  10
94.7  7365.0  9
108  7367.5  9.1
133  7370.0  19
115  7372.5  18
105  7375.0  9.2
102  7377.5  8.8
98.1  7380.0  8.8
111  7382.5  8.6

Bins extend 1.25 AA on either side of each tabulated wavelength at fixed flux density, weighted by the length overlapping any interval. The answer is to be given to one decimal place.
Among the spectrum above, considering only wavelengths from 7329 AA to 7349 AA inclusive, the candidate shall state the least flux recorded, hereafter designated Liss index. 96.4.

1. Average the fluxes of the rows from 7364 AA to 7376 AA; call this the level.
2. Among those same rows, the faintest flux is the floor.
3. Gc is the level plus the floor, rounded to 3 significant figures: 206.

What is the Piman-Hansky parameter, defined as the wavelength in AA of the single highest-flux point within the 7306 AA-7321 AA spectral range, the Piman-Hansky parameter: 7320.0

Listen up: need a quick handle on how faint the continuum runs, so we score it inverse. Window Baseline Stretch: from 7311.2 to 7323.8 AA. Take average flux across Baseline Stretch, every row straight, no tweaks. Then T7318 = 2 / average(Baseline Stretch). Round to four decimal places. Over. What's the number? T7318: 0.0192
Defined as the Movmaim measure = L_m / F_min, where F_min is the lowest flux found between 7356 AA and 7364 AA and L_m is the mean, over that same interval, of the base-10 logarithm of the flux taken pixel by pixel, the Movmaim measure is 0.0199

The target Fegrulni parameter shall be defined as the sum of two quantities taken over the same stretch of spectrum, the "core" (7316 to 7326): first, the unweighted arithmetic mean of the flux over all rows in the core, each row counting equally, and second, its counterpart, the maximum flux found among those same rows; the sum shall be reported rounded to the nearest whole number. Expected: 240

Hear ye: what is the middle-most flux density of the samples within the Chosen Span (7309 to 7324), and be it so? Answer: 110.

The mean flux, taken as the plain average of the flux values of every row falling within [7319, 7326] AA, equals 115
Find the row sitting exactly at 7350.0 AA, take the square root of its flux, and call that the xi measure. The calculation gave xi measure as 10.8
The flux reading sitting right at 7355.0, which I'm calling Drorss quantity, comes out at 101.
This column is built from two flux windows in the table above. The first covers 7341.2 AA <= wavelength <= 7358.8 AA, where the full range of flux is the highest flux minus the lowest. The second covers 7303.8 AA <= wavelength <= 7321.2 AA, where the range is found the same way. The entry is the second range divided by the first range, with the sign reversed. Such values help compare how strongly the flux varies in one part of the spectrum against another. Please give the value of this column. -1.33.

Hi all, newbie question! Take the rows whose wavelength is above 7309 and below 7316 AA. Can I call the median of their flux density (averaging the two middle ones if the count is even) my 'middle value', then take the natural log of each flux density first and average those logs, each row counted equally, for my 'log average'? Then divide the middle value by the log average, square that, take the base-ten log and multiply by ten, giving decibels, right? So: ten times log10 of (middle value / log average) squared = 26.2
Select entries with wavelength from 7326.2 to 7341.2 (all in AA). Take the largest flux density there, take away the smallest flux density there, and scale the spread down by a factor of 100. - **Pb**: 0.20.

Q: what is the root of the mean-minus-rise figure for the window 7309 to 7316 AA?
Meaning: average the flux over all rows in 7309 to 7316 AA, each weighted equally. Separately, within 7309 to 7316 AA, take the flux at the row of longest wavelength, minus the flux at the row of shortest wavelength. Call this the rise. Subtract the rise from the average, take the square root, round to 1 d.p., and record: 11.3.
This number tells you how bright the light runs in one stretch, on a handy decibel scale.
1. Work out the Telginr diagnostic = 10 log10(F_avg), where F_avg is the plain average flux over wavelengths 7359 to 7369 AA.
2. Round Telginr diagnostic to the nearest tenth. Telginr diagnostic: 20.1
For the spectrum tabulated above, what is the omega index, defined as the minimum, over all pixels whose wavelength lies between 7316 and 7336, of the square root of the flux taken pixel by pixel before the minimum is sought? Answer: 10.39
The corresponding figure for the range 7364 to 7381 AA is 9.73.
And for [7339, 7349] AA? 9.82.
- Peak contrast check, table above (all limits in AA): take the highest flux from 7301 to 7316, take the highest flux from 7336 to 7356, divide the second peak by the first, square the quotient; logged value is 1.19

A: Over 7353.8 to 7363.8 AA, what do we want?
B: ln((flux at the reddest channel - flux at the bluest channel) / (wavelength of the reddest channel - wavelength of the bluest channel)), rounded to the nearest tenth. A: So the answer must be -2.0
